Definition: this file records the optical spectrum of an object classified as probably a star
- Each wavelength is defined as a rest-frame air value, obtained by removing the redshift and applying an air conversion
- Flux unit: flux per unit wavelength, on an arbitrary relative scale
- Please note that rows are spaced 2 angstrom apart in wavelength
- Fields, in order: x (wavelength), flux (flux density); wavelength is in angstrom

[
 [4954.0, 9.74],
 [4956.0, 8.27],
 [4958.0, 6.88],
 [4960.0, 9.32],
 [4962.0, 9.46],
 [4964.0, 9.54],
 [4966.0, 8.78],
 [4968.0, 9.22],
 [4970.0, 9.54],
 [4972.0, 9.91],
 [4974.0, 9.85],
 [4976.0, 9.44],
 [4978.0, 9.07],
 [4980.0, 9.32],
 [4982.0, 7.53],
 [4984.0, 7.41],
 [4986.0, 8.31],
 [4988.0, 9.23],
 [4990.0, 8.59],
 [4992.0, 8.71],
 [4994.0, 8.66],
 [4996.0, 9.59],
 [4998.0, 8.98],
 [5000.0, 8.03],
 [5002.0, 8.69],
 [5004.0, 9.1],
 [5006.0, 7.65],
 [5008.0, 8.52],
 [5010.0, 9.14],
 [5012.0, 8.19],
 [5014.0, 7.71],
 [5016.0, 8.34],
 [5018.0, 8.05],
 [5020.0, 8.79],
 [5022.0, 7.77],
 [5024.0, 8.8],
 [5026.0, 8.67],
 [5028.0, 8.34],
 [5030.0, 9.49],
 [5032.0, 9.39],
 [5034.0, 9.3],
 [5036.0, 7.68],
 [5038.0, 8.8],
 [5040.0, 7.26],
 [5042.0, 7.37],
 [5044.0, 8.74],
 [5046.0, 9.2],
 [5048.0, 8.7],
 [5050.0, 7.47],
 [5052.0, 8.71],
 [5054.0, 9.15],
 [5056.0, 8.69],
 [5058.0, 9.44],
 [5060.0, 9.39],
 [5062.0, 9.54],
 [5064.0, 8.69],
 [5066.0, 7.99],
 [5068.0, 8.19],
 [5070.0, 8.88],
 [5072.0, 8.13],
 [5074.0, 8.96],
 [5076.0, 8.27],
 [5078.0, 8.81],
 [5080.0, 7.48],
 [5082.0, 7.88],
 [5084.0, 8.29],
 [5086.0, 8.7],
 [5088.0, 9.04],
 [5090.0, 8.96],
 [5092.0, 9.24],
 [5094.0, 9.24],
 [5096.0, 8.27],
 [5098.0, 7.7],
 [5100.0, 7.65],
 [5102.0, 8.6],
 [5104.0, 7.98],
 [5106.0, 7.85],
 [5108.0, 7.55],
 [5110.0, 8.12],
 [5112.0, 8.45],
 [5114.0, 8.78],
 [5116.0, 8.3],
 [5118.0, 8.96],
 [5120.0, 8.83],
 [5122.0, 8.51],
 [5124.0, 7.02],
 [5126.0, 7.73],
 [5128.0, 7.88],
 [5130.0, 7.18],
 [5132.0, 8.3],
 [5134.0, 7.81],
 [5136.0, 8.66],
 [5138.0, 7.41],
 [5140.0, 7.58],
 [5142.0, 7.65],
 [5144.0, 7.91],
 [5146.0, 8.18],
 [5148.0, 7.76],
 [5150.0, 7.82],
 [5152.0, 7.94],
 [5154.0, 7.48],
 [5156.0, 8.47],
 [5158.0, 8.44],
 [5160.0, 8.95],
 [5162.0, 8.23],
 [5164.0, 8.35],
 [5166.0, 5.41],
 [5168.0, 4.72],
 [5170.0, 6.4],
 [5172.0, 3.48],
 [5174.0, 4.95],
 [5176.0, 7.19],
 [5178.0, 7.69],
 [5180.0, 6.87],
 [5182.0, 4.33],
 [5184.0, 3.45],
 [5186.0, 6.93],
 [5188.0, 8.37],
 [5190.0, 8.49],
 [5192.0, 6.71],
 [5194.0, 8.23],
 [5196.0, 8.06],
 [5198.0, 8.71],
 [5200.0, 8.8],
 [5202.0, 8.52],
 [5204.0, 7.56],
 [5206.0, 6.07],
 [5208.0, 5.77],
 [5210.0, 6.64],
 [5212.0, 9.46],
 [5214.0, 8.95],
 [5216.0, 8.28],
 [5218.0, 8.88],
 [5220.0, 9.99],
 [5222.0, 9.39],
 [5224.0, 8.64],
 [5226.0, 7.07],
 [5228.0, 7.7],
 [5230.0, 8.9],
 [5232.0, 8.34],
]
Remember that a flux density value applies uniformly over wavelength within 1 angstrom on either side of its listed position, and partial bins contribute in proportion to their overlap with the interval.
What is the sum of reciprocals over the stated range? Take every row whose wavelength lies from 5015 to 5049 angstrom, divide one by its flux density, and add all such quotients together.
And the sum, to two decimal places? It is 2.01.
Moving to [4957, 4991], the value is 1.93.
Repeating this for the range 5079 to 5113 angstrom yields 2.06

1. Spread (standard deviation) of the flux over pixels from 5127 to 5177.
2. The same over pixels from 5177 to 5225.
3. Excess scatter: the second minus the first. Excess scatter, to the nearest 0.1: 0.2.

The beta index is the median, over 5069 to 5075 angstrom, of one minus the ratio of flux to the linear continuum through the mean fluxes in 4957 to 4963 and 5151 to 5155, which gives -0.10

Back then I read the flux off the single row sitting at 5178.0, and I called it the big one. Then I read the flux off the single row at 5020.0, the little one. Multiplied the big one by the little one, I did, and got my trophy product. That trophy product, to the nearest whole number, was 68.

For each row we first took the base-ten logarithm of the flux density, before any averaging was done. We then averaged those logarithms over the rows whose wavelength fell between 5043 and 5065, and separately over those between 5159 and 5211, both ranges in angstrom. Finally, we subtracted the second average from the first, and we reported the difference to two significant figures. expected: 0.12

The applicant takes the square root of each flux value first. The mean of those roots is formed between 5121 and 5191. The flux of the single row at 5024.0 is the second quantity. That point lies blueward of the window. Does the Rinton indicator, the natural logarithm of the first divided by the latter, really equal -1.19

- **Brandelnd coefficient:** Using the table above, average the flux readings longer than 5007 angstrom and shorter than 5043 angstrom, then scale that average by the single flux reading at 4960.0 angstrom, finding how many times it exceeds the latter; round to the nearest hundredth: 0.90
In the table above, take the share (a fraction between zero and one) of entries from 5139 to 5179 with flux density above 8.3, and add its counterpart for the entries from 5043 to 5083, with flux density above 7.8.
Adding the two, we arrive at 1.10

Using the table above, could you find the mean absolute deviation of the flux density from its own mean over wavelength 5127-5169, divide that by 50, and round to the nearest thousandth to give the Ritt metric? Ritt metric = 0.013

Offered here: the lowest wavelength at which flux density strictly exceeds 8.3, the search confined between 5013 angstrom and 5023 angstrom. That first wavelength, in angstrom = 5016.0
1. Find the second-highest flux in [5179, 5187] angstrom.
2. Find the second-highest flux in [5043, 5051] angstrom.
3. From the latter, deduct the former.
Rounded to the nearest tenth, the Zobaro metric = 1.9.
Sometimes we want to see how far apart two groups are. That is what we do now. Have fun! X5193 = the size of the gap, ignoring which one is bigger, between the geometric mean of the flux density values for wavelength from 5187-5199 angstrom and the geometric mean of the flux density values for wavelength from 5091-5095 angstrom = 1.2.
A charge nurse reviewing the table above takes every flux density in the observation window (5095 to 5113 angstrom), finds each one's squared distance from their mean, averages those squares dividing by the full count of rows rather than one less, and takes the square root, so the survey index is 0.35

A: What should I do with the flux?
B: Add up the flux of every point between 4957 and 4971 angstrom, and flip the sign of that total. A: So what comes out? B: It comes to -62.7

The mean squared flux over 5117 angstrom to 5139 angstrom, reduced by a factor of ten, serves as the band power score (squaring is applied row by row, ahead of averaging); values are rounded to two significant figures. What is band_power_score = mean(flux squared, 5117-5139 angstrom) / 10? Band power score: 6.5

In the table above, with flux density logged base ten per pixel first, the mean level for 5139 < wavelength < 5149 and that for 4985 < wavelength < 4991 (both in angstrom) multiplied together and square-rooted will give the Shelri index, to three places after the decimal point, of 0.916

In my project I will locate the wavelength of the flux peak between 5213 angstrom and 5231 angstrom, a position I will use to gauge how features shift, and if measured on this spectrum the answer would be 5220.0 angstrom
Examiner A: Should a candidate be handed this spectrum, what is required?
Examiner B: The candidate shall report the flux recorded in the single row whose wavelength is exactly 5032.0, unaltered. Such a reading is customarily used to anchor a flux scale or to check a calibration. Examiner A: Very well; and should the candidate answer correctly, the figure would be 9.39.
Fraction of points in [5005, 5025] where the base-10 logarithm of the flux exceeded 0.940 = 0.3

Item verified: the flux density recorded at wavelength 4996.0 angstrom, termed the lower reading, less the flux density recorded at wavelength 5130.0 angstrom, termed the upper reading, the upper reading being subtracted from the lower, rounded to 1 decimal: 2.4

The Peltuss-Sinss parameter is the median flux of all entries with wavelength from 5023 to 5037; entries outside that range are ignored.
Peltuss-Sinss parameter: 8.8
